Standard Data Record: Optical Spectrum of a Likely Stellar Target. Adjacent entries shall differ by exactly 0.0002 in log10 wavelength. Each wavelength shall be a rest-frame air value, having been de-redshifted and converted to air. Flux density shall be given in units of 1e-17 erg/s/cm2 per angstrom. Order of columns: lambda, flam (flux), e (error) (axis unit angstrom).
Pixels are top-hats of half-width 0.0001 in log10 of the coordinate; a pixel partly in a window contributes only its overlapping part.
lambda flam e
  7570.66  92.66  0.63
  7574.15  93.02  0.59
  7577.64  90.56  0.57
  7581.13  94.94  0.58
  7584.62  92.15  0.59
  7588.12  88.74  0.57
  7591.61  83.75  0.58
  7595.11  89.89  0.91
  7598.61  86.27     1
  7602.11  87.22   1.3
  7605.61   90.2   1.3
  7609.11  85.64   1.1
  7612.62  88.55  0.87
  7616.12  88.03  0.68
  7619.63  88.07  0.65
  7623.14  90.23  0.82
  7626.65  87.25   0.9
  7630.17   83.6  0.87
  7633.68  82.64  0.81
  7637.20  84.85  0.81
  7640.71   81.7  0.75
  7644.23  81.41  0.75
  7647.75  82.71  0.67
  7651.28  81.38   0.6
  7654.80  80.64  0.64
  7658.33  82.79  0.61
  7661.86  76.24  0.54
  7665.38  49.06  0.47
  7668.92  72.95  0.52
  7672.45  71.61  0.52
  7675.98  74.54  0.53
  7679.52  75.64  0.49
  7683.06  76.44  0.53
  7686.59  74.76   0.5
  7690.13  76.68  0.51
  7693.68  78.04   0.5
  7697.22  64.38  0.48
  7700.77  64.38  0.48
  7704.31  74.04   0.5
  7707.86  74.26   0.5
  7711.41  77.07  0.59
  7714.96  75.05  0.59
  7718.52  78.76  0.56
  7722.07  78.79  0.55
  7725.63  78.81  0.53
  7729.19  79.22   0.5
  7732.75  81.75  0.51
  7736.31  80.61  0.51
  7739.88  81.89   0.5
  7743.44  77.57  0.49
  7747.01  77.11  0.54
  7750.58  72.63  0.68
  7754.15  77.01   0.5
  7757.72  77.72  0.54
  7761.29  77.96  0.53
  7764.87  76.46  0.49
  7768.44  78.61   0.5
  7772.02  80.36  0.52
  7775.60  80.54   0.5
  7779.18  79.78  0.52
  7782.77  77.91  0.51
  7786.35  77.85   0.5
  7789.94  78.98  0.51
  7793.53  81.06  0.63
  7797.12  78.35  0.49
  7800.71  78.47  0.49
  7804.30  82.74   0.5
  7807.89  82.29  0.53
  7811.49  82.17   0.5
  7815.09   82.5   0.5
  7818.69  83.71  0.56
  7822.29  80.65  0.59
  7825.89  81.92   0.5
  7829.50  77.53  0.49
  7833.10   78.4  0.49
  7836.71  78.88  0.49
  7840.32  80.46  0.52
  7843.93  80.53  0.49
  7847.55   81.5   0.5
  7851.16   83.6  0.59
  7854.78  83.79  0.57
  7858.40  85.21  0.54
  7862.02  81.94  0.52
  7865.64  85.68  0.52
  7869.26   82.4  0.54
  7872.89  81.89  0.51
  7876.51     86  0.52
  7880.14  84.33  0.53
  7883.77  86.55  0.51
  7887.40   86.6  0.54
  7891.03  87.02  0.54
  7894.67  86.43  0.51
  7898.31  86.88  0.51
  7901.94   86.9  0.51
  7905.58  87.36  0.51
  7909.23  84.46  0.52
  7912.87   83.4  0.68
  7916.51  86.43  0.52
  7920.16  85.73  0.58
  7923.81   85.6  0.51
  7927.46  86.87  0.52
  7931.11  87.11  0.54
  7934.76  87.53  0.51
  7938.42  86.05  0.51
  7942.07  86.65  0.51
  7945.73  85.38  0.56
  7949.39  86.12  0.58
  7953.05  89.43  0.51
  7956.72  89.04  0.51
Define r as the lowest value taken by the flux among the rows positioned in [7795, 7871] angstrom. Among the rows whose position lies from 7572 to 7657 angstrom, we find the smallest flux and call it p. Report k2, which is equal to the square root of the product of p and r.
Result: 79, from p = 80.64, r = 77.53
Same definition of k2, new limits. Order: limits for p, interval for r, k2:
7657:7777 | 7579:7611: 64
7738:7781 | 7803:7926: 75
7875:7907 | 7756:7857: 80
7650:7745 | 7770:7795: 62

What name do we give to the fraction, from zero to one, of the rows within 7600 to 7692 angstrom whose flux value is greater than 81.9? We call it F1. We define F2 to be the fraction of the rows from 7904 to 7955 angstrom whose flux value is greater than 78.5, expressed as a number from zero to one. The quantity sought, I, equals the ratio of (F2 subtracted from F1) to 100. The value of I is -0.005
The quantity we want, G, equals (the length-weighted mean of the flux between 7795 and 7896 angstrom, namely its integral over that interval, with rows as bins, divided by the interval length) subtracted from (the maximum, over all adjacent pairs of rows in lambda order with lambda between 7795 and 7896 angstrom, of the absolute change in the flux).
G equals -78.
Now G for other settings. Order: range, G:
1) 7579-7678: -56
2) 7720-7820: -75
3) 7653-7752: -48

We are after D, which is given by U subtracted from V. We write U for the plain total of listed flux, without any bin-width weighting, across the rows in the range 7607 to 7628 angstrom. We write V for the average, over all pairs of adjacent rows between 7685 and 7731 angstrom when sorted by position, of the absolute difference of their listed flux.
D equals -525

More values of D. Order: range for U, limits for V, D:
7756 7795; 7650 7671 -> -855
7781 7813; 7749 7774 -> -718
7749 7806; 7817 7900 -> -1255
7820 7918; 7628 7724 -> -2252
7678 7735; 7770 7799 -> -1207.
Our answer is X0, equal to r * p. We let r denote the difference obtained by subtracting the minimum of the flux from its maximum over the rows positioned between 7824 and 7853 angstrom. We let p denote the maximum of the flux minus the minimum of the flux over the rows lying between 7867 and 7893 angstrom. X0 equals 31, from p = 5.1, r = 6.1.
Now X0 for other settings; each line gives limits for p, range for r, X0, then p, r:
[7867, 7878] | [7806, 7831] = 25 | 4.1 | 6.2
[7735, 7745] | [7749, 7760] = 22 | 4.3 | 5.1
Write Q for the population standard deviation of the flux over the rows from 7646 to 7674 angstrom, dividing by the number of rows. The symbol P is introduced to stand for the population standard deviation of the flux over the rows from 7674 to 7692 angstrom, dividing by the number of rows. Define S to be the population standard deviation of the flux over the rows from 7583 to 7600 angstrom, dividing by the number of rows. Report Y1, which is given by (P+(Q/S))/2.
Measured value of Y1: 2.2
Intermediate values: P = 0.9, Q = 10.5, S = 2.9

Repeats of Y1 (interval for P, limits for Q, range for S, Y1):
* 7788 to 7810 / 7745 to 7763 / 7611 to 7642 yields 1.2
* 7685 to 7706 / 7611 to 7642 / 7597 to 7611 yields 3.6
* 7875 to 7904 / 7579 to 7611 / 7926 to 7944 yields 3.7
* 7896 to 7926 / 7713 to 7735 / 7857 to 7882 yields 1.2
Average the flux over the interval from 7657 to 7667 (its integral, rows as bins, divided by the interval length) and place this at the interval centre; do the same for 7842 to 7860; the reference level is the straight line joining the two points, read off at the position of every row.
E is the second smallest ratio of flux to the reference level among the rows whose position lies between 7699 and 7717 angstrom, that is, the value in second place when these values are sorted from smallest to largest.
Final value 1.02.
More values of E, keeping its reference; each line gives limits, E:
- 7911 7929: 0.97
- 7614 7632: 1.31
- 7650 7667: 1.10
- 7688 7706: 0.90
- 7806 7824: 1.03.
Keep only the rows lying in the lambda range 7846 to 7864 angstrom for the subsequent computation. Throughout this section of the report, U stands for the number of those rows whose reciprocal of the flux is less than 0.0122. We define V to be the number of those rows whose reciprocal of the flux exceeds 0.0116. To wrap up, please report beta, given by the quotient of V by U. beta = 1.7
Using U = 3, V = 5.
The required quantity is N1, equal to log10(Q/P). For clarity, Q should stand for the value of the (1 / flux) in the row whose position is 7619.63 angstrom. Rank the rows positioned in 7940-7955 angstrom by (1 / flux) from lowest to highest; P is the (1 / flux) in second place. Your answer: -0.01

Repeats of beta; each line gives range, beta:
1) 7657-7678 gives 6.0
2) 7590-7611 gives 0.3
